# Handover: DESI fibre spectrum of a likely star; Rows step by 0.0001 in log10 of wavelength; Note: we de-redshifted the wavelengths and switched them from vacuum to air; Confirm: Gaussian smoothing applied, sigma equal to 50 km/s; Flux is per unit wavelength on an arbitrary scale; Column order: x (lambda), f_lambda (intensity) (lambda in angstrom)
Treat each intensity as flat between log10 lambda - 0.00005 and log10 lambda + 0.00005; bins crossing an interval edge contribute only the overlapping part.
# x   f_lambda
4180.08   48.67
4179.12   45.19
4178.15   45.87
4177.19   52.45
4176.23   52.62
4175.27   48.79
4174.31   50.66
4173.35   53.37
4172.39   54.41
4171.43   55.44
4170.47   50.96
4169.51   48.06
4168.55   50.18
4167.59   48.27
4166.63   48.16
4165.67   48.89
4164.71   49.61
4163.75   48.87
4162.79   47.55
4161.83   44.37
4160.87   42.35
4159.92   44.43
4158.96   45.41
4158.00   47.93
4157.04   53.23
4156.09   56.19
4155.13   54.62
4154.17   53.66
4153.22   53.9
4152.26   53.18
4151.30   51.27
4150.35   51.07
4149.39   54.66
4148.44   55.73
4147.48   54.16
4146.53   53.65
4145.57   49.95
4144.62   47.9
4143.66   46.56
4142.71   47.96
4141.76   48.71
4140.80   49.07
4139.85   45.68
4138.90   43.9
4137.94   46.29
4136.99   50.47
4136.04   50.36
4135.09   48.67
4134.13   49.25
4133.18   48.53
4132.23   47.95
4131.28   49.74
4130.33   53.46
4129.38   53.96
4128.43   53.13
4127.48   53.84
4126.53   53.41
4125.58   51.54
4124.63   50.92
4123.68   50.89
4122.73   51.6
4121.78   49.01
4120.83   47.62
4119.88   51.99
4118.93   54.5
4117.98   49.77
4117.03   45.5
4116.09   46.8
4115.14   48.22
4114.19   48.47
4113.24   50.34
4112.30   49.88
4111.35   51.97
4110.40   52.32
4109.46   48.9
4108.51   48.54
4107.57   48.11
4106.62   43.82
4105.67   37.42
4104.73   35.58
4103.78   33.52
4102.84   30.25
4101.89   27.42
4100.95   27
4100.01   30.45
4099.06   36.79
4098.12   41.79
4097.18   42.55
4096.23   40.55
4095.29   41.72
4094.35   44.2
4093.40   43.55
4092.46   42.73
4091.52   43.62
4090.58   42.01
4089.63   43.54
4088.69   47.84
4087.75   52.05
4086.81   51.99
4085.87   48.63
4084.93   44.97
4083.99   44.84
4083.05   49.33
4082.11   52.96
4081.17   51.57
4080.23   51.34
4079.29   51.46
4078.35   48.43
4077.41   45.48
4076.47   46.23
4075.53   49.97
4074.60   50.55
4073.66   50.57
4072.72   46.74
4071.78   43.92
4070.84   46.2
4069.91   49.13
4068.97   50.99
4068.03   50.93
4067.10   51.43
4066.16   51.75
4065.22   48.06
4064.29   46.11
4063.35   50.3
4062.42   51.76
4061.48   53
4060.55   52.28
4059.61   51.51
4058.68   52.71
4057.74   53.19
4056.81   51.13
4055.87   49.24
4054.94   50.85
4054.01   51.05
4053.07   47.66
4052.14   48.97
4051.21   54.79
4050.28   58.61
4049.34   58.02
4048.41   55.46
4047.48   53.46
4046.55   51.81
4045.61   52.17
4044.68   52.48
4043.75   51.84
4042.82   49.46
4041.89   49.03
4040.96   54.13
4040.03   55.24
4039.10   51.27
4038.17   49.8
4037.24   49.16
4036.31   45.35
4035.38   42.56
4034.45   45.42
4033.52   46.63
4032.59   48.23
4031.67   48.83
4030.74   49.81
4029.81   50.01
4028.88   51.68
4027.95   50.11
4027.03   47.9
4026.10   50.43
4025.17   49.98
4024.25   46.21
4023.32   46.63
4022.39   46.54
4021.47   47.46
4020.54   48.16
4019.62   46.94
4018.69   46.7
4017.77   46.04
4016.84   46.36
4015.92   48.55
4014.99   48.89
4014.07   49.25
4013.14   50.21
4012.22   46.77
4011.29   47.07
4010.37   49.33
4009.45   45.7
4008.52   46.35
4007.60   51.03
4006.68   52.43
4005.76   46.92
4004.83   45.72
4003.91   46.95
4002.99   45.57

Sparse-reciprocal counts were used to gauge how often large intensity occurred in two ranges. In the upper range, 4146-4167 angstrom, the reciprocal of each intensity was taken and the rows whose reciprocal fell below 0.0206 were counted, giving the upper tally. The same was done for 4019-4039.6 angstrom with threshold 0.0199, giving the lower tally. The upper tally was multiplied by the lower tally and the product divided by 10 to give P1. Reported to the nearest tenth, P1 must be 4.5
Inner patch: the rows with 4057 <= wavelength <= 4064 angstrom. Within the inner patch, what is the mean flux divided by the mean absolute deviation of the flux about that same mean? 66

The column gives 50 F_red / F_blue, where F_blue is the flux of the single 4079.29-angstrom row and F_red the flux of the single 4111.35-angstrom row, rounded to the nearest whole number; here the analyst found 50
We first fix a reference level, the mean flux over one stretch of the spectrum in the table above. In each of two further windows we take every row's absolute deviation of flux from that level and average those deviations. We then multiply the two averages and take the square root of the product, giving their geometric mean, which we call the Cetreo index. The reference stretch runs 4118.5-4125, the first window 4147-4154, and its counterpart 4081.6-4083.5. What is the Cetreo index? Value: 2.1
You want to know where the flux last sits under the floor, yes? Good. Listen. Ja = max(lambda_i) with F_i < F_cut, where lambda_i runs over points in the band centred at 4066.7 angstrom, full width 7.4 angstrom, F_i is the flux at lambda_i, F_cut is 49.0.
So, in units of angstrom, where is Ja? 4065.22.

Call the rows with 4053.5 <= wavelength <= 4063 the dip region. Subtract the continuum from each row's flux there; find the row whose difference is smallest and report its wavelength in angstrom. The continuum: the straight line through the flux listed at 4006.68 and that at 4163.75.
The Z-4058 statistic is 4055.87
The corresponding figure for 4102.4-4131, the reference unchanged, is 4102.84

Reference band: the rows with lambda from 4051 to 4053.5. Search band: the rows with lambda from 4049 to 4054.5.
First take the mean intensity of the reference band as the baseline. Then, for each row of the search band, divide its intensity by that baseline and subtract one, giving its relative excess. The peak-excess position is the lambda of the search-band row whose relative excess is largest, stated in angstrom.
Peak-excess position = 4050.28 angstrom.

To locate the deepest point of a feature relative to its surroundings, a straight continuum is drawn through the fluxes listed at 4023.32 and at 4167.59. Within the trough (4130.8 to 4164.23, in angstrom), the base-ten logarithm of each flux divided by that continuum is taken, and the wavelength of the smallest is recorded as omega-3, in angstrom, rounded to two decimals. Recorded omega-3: 4160.87 angstrom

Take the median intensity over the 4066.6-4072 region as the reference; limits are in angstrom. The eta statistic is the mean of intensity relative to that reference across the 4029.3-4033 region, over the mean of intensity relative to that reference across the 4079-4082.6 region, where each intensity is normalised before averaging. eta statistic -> 0.95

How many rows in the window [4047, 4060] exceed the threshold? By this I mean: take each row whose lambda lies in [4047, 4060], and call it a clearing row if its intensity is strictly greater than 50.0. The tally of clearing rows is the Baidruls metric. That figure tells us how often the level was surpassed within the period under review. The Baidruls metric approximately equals 11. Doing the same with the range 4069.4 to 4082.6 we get 6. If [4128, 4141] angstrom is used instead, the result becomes 5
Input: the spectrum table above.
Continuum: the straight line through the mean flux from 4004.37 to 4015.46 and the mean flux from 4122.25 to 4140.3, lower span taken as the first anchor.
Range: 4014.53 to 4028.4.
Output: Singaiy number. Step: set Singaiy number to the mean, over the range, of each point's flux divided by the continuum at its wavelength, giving 0.99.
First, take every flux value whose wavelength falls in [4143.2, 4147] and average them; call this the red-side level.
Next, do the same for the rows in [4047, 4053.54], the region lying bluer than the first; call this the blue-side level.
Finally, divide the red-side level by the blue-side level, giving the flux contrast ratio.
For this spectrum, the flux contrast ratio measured 0.92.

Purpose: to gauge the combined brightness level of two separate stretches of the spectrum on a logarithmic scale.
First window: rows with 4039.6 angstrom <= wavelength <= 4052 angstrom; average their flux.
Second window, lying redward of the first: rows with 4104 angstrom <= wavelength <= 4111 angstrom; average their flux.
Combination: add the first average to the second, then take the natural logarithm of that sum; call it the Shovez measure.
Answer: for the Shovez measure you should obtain 4.59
